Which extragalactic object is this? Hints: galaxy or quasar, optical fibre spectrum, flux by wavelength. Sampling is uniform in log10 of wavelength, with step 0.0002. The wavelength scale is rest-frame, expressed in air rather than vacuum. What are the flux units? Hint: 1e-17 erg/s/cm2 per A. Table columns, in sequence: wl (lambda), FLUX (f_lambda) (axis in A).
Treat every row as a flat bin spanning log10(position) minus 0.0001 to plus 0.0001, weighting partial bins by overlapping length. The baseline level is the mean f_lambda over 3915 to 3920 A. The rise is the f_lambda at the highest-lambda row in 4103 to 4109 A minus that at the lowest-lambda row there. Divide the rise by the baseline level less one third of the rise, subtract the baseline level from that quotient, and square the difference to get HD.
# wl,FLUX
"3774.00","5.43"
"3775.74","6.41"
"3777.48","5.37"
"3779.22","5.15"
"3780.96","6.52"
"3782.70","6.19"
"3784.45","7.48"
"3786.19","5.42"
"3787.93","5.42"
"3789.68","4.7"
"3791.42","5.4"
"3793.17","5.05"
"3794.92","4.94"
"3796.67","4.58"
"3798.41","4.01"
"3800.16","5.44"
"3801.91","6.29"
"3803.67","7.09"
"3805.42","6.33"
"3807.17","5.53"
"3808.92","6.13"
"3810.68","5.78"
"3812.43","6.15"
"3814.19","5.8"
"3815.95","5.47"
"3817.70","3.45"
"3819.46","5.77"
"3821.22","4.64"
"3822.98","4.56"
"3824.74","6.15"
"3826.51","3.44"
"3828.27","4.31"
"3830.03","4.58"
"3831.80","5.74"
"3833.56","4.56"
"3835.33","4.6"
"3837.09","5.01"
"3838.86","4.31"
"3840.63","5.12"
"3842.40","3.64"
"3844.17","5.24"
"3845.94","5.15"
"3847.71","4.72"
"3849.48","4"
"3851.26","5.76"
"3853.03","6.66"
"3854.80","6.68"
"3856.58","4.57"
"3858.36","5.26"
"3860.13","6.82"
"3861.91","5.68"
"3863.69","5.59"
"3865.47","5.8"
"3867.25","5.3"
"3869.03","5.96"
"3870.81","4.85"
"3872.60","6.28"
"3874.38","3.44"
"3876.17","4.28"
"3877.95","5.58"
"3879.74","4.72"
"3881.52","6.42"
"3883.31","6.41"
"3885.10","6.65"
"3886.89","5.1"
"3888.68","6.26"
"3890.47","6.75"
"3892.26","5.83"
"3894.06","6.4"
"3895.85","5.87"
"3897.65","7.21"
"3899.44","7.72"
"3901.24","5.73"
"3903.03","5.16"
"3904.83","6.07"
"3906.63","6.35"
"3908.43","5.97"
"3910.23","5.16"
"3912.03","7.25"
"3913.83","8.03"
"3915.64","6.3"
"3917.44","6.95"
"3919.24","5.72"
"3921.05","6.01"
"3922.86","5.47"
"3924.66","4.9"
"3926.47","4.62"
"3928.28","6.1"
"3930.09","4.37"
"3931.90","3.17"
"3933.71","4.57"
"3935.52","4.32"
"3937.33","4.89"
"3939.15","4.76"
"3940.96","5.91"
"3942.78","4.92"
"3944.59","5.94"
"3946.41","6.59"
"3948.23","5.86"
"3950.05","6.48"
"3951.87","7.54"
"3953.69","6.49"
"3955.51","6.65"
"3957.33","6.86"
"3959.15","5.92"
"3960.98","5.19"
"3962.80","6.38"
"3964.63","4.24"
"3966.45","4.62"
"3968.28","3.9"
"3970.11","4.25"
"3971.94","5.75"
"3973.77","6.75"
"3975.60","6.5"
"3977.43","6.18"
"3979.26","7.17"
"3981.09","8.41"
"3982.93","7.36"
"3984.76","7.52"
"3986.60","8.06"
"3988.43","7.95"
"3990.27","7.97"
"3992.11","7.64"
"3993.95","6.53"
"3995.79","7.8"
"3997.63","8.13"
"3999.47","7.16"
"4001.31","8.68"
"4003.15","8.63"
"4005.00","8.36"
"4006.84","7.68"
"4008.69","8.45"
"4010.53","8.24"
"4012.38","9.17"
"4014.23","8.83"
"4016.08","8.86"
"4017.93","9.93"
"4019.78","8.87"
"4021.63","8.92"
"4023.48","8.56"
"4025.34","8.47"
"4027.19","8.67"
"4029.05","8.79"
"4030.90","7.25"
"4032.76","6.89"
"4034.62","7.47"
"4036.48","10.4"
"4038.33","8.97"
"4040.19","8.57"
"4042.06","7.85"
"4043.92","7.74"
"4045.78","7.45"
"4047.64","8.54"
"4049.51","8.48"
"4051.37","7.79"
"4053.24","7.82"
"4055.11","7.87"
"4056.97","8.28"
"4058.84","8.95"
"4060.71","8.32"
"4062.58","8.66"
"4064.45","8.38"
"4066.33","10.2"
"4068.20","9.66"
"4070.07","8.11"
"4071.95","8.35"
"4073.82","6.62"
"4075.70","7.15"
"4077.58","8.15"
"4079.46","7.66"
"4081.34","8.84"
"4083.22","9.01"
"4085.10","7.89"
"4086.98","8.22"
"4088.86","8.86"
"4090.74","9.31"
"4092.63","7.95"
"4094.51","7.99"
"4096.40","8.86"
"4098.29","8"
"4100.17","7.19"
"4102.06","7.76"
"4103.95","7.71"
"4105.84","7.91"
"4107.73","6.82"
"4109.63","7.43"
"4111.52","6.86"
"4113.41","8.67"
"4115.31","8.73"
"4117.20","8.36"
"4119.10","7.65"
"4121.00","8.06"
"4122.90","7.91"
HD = 42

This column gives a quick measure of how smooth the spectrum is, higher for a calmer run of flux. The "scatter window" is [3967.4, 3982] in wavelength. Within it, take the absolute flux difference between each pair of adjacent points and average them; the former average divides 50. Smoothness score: 62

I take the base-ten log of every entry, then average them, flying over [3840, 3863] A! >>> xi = 0.72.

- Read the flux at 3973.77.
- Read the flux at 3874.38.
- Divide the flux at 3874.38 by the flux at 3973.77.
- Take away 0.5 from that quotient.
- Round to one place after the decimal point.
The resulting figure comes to 0.0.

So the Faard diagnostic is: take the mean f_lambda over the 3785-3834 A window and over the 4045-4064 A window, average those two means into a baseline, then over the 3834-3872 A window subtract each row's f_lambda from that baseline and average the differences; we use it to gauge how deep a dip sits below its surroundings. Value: 1.5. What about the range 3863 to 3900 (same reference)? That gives 0.9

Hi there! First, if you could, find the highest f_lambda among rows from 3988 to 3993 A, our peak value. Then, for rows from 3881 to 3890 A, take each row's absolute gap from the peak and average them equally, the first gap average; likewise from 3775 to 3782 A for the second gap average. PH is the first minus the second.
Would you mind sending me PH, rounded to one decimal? -0.3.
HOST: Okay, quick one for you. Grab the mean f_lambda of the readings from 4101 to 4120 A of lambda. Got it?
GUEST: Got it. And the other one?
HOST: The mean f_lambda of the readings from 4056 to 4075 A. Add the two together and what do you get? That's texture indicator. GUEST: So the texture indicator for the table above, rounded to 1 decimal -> 16.3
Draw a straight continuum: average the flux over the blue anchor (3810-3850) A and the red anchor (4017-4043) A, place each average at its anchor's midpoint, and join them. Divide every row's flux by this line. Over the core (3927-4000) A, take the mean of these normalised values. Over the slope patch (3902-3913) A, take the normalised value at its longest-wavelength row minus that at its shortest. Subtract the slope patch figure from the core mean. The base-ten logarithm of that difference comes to -0.27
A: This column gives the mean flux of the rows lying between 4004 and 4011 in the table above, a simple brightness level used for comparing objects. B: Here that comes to 8.2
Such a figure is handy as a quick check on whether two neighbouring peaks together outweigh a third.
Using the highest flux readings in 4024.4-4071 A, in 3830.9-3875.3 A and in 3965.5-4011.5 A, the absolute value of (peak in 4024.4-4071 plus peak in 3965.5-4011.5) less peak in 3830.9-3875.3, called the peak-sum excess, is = 12.3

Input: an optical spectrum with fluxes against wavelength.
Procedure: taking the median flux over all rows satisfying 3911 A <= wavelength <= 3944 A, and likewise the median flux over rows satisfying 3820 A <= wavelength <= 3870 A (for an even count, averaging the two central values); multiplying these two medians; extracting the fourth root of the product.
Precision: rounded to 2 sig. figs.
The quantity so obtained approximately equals 2.3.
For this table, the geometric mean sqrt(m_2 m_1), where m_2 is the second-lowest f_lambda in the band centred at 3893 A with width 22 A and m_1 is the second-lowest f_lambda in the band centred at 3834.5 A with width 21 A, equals 4.3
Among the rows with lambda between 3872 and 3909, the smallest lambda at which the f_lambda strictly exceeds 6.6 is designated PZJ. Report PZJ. 3885.10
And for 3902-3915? 3912.03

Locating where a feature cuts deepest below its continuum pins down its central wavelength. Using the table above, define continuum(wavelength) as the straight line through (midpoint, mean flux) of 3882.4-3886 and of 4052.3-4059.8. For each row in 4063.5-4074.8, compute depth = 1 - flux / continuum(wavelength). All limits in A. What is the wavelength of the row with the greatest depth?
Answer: 4073.82 A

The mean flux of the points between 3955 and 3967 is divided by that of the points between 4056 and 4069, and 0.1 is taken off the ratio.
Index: 0.54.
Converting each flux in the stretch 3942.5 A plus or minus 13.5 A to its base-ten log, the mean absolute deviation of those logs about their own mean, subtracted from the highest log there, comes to 0.80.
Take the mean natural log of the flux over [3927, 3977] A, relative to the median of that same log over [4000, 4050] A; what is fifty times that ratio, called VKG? 39.3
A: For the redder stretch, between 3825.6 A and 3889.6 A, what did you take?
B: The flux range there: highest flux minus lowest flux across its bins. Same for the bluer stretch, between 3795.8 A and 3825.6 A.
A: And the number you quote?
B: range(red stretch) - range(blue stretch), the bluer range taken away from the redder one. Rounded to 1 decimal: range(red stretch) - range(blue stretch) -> -0.3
